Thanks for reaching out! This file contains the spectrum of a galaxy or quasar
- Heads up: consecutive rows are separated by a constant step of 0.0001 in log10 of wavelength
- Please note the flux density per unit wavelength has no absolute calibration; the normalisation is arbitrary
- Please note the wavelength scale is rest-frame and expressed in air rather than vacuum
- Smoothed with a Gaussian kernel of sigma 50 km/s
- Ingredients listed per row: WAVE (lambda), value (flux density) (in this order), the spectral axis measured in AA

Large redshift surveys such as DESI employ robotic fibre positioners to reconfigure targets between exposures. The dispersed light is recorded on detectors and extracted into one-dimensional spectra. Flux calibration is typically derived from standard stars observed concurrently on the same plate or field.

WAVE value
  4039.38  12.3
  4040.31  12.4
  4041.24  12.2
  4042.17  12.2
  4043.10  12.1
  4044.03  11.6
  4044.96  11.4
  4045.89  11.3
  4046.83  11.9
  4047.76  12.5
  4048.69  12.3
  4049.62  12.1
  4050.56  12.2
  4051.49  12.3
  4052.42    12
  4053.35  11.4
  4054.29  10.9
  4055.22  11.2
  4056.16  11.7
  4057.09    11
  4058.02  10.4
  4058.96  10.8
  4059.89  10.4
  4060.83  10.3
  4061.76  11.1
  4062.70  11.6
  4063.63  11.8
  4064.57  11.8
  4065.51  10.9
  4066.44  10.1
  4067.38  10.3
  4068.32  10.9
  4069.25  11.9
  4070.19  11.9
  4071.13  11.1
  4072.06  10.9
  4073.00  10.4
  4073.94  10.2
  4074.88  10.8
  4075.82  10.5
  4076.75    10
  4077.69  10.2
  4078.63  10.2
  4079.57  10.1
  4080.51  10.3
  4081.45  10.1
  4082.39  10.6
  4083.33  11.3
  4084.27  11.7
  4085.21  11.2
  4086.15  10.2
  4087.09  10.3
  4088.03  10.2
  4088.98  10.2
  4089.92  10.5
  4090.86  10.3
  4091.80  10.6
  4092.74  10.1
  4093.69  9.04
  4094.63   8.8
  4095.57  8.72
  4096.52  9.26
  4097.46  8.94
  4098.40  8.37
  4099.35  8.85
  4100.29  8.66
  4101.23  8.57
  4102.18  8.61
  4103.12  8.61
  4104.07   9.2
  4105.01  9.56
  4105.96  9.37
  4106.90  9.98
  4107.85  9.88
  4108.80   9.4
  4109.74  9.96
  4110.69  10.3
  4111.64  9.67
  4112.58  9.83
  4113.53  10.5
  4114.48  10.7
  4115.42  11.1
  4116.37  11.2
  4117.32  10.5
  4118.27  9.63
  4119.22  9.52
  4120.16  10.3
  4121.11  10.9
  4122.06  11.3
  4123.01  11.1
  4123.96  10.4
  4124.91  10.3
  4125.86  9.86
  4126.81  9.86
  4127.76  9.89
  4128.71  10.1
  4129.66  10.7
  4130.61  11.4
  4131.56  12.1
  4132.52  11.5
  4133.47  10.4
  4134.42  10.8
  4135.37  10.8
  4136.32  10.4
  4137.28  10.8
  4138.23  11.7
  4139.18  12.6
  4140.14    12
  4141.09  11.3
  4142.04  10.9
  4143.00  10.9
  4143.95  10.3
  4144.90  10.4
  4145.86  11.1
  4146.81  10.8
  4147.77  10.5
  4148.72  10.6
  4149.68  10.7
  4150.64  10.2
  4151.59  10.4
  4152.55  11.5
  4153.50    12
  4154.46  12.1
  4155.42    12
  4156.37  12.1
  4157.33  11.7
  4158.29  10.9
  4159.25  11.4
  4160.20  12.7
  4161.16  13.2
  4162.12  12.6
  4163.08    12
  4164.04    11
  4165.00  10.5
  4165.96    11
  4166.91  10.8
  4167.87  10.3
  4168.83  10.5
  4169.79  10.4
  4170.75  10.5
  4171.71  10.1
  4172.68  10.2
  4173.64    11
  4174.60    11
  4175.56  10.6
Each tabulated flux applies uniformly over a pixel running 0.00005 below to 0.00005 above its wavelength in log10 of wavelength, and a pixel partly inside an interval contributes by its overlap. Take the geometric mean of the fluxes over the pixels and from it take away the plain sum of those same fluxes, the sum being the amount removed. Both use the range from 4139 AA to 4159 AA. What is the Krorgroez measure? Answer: -224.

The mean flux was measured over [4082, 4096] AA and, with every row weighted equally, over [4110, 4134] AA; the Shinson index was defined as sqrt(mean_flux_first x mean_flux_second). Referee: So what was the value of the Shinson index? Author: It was 10.4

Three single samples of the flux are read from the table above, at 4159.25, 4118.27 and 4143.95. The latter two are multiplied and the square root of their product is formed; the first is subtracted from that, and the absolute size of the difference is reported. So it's 1.4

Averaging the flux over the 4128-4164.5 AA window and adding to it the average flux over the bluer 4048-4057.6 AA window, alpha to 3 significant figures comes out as 23.0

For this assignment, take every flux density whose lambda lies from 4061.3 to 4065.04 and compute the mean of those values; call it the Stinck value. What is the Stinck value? 11.6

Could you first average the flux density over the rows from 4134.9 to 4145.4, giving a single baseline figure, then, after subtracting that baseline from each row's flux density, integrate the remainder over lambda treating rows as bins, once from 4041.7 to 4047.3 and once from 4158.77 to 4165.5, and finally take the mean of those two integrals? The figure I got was 5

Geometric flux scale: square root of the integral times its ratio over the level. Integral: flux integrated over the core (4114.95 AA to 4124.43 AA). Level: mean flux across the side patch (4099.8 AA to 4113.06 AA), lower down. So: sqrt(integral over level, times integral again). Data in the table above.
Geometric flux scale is 33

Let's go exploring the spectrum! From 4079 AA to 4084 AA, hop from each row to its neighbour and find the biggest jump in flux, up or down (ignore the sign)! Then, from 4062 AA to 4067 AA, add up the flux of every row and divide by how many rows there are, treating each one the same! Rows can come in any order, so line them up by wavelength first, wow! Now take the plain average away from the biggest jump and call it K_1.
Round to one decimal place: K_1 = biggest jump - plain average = -10.5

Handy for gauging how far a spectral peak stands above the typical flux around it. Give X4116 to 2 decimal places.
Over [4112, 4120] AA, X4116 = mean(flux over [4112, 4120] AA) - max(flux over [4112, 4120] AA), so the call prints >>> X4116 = -0.83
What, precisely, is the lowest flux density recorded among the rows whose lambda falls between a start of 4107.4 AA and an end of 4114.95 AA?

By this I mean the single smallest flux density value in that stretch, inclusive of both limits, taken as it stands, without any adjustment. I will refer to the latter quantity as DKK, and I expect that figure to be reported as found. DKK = 9.4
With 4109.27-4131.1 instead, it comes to 9.52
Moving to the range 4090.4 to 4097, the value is 8.72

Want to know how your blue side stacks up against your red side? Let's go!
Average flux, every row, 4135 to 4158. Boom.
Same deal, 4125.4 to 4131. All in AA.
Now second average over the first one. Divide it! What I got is 0.92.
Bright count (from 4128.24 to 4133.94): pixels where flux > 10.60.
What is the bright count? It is 4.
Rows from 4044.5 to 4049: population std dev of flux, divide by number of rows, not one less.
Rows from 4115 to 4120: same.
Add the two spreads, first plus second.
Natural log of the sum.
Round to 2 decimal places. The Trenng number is 0.17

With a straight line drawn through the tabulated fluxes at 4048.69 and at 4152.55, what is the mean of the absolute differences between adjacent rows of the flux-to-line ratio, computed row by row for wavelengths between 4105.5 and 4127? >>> 0.035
